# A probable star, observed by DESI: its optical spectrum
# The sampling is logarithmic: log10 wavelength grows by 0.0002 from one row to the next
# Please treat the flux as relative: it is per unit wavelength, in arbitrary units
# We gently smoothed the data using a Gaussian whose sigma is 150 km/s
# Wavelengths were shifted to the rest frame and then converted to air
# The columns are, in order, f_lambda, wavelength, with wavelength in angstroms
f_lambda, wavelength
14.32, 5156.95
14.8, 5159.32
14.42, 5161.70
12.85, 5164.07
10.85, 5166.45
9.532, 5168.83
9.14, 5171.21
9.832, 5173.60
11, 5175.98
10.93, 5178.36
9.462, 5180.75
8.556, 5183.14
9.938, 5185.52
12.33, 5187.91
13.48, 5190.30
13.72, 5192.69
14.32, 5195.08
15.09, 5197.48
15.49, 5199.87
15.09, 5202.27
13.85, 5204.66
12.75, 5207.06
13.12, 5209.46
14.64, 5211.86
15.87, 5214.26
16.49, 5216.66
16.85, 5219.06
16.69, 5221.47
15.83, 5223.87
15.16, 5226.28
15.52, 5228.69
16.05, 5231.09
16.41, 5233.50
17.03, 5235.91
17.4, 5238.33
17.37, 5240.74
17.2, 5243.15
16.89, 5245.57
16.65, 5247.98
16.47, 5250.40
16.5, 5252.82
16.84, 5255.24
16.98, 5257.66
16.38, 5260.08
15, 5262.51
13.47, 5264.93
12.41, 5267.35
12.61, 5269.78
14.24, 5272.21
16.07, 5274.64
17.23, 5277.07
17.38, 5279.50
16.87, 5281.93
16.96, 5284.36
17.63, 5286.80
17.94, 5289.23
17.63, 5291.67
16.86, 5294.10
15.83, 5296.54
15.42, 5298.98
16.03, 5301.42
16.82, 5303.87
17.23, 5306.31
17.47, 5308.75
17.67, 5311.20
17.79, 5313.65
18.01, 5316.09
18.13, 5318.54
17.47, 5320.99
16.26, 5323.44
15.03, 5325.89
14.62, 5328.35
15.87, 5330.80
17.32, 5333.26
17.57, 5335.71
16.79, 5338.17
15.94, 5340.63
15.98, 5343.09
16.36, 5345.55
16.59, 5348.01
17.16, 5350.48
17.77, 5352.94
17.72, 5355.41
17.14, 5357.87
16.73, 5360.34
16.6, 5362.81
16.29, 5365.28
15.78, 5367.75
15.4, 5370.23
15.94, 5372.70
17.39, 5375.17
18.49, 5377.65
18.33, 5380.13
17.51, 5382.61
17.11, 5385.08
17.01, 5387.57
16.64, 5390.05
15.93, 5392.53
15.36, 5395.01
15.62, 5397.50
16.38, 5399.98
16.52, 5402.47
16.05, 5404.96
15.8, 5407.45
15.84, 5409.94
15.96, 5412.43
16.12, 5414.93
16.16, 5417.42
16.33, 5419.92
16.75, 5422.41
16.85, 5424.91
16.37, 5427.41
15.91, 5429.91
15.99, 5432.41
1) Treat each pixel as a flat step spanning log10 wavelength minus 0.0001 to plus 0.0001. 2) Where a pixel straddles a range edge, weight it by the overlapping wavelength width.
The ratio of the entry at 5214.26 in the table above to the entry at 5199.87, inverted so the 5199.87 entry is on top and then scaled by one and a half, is 1.46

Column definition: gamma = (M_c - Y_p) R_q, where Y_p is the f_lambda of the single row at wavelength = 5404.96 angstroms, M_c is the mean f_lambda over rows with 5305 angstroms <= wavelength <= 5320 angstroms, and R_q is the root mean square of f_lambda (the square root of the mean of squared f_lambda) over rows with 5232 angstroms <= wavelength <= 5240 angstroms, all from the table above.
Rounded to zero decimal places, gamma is 28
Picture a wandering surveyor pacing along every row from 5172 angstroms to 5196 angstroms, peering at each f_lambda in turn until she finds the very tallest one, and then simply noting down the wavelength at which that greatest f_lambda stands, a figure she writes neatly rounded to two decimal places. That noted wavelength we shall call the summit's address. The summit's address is 5195.08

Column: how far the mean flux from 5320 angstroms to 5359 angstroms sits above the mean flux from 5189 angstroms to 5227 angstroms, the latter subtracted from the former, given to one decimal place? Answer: 1.7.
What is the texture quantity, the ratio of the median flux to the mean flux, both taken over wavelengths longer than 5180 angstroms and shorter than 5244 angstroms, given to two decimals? 1.03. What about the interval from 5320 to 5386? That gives 1.00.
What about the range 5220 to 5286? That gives 1.03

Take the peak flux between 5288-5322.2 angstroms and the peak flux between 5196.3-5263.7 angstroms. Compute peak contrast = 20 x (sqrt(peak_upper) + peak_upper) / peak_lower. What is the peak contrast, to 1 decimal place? 25.7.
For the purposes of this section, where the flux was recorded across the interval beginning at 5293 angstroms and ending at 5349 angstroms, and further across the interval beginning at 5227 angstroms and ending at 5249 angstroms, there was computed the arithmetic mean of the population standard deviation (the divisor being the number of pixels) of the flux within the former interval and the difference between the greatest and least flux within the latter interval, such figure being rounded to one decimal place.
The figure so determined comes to 1.4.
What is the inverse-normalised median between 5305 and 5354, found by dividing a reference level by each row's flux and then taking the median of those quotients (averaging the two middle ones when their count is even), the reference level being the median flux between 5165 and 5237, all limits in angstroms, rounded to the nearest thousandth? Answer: 0.819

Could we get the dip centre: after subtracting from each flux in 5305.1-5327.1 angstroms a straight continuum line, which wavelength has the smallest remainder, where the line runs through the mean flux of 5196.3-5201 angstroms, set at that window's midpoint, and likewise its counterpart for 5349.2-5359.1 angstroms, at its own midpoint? 5325.89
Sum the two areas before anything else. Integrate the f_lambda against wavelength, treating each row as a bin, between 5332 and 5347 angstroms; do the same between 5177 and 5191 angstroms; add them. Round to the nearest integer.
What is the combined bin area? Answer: 400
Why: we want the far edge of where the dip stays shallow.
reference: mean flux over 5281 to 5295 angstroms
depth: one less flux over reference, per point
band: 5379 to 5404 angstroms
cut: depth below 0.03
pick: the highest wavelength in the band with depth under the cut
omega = 5387.57 angstroms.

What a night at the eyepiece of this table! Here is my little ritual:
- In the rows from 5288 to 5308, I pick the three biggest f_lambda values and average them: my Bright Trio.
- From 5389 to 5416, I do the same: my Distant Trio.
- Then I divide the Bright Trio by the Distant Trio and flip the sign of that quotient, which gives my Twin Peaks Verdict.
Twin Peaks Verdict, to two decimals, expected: -1.07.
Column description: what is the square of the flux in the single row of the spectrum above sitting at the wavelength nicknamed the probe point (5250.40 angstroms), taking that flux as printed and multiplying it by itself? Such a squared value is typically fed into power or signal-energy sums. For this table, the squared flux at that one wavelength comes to 271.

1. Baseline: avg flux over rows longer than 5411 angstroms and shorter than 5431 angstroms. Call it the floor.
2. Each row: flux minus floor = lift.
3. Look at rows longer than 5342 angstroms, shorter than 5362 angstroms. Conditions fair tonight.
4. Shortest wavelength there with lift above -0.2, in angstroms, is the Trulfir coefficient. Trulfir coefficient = 5345.55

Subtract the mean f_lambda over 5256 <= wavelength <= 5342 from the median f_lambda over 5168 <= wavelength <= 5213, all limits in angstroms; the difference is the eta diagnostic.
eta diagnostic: -3.6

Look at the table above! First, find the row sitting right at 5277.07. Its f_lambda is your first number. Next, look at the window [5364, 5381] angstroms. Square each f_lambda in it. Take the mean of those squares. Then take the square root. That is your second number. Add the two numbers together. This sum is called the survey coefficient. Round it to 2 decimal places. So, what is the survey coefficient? 34.07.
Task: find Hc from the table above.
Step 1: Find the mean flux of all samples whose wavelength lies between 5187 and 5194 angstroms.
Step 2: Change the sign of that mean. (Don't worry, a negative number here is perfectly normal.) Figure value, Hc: -13.2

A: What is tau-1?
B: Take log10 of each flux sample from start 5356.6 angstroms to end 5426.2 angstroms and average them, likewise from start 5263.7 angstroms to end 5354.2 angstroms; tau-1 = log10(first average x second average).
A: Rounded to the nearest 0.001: 0.170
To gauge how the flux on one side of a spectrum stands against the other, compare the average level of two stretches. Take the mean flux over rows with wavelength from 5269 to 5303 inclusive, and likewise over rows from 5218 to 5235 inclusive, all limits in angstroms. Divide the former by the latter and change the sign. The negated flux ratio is -1.02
